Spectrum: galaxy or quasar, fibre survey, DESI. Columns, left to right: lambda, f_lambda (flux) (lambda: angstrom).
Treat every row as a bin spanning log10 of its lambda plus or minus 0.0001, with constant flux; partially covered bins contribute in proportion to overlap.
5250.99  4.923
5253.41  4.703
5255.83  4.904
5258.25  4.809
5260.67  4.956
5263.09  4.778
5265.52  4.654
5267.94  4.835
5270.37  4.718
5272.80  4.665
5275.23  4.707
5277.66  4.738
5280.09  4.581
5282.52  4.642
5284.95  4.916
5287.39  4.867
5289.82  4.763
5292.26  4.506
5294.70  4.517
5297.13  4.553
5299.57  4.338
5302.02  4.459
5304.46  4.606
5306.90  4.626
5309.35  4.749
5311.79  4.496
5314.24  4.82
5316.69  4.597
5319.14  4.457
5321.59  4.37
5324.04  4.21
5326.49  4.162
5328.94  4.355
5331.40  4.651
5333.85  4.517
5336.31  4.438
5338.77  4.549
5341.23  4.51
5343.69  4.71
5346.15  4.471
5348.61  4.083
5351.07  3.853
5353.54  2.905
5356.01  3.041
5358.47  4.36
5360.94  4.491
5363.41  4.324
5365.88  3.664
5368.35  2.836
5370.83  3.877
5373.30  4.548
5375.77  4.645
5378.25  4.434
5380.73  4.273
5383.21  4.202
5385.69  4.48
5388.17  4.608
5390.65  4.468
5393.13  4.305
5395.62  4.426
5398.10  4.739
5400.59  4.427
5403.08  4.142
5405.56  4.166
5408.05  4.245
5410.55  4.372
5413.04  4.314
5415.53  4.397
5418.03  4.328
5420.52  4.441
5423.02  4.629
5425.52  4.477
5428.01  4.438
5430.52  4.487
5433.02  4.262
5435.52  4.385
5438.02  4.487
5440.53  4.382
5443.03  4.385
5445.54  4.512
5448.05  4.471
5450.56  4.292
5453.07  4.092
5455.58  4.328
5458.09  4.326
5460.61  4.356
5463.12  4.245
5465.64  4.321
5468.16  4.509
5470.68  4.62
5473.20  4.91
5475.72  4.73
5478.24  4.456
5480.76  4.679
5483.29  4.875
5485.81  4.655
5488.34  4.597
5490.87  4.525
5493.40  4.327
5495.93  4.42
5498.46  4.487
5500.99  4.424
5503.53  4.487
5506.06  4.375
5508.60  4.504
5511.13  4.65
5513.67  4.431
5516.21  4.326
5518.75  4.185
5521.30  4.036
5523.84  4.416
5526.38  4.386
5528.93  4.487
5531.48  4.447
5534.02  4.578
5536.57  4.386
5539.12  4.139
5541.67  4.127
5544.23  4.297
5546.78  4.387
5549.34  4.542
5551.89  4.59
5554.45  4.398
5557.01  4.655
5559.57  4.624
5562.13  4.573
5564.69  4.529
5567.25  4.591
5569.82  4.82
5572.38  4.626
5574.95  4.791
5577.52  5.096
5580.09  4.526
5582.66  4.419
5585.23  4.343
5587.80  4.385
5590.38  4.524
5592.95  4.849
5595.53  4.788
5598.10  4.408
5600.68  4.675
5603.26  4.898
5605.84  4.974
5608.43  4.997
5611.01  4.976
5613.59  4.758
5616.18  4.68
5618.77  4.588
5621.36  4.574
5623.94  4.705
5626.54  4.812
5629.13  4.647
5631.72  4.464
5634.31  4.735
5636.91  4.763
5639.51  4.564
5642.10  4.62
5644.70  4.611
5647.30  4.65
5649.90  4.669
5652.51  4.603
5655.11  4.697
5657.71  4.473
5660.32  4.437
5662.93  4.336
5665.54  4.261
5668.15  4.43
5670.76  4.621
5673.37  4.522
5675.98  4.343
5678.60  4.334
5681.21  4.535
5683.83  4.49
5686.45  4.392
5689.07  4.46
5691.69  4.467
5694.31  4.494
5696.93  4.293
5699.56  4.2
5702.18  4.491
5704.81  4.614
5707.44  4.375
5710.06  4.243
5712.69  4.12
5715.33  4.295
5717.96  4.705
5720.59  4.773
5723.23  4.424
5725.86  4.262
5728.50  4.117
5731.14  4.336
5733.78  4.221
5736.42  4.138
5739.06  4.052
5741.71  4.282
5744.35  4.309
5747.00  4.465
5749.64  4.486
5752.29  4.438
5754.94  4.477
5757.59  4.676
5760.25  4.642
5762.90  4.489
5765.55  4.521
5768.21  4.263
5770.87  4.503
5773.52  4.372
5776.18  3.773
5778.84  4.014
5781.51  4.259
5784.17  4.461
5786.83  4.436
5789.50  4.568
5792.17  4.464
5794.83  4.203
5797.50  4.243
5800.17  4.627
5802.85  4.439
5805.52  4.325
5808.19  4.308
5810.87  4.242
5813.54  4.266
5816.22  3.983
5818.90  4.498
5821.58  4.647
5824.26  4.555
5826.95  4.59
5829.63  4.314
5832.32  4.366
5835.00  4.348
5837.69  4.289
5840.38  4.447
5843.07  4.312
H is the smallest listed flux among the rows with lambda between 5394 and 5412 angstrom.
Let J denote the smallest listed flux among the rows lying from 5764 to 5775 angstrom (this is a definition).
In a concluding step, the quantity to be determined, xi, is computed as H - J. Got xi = -0.12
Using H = 4.142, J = 4.263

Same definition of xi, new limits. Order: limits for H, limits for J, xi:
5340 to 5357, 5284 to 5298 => -1.60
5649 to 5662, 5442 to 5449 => 0.05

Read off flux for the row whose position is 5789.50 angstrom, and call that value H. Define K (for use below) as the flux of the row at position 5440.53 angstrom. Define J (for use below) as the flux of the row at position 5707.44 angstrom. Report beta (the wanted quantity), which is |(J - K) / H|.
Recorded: 0.0015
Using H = 4.568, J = 4.375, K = 4.382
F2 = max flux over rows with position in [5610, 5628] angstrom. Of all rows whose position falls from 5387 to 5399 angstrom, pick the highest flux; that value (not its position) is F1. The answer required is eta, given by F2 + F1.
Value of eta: 9.7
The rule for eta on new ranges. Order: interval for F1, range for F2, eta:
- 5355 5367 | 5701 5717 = 9.1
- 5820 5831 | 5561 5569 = 9.2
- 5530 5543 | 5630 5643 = 9.3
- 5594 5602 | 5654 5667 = 9.5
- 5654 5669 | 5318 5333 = 9.3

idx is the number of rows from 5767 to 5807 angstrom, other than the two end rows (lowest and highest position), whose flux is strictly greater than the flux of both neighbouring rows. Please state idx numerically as 4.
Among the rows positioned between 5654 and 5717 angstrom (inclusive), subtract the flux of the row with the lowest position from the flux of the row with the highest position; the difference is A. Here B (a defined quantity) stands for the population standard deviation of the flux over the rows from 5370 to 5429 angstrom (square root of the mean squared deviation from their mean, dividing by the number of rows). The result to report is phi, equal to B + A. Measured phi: -0.22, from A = -0.40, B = 0.184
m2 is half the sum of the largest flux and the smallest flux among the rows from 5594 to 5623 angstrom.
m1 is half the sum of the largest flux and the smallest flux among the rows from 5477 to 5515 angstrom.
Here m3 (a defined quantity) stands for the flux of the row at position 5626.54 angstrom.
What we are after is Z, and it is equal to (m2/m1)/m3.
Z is 0.212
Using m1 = 4.60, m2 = 4.70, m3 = 4.812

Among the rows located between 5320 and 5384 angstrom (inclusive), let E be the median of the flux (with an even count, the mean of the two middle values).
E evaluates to 4.36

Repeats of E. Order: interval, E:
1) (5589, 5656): 4.68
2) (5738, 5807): 4.44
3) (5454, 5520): 4.47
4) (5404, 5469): 4.38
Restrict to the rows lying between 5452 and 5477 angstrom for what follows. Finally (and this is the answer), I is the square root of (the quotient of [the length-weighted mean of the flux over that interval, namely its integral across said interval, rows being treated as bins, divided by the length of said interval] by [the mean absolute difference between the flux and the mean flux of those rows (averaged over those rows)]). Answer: 4.7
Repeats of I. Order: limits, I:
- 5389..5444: 6.7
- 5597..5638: 5.9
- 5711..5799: 5.0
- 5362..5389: 3.3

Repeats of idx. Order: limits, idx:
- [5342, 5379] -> 2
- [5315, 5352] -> 3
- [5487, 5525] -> 3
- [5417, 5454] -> 4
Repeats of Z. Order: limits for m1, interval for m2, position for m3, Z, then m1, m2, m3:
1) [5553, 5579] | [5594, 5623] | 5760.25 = 0.213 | 4.75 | 4.70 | 4.642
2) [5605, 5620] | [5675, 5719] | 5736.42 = 0.223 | 4.79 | 4.41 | 4.138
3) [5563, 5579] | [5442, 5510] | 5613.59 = 0.197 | 4.81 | 4.50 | 4.758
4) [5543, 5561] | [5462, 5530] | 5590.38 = 0.221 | 4.48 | 4.47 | 4.524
